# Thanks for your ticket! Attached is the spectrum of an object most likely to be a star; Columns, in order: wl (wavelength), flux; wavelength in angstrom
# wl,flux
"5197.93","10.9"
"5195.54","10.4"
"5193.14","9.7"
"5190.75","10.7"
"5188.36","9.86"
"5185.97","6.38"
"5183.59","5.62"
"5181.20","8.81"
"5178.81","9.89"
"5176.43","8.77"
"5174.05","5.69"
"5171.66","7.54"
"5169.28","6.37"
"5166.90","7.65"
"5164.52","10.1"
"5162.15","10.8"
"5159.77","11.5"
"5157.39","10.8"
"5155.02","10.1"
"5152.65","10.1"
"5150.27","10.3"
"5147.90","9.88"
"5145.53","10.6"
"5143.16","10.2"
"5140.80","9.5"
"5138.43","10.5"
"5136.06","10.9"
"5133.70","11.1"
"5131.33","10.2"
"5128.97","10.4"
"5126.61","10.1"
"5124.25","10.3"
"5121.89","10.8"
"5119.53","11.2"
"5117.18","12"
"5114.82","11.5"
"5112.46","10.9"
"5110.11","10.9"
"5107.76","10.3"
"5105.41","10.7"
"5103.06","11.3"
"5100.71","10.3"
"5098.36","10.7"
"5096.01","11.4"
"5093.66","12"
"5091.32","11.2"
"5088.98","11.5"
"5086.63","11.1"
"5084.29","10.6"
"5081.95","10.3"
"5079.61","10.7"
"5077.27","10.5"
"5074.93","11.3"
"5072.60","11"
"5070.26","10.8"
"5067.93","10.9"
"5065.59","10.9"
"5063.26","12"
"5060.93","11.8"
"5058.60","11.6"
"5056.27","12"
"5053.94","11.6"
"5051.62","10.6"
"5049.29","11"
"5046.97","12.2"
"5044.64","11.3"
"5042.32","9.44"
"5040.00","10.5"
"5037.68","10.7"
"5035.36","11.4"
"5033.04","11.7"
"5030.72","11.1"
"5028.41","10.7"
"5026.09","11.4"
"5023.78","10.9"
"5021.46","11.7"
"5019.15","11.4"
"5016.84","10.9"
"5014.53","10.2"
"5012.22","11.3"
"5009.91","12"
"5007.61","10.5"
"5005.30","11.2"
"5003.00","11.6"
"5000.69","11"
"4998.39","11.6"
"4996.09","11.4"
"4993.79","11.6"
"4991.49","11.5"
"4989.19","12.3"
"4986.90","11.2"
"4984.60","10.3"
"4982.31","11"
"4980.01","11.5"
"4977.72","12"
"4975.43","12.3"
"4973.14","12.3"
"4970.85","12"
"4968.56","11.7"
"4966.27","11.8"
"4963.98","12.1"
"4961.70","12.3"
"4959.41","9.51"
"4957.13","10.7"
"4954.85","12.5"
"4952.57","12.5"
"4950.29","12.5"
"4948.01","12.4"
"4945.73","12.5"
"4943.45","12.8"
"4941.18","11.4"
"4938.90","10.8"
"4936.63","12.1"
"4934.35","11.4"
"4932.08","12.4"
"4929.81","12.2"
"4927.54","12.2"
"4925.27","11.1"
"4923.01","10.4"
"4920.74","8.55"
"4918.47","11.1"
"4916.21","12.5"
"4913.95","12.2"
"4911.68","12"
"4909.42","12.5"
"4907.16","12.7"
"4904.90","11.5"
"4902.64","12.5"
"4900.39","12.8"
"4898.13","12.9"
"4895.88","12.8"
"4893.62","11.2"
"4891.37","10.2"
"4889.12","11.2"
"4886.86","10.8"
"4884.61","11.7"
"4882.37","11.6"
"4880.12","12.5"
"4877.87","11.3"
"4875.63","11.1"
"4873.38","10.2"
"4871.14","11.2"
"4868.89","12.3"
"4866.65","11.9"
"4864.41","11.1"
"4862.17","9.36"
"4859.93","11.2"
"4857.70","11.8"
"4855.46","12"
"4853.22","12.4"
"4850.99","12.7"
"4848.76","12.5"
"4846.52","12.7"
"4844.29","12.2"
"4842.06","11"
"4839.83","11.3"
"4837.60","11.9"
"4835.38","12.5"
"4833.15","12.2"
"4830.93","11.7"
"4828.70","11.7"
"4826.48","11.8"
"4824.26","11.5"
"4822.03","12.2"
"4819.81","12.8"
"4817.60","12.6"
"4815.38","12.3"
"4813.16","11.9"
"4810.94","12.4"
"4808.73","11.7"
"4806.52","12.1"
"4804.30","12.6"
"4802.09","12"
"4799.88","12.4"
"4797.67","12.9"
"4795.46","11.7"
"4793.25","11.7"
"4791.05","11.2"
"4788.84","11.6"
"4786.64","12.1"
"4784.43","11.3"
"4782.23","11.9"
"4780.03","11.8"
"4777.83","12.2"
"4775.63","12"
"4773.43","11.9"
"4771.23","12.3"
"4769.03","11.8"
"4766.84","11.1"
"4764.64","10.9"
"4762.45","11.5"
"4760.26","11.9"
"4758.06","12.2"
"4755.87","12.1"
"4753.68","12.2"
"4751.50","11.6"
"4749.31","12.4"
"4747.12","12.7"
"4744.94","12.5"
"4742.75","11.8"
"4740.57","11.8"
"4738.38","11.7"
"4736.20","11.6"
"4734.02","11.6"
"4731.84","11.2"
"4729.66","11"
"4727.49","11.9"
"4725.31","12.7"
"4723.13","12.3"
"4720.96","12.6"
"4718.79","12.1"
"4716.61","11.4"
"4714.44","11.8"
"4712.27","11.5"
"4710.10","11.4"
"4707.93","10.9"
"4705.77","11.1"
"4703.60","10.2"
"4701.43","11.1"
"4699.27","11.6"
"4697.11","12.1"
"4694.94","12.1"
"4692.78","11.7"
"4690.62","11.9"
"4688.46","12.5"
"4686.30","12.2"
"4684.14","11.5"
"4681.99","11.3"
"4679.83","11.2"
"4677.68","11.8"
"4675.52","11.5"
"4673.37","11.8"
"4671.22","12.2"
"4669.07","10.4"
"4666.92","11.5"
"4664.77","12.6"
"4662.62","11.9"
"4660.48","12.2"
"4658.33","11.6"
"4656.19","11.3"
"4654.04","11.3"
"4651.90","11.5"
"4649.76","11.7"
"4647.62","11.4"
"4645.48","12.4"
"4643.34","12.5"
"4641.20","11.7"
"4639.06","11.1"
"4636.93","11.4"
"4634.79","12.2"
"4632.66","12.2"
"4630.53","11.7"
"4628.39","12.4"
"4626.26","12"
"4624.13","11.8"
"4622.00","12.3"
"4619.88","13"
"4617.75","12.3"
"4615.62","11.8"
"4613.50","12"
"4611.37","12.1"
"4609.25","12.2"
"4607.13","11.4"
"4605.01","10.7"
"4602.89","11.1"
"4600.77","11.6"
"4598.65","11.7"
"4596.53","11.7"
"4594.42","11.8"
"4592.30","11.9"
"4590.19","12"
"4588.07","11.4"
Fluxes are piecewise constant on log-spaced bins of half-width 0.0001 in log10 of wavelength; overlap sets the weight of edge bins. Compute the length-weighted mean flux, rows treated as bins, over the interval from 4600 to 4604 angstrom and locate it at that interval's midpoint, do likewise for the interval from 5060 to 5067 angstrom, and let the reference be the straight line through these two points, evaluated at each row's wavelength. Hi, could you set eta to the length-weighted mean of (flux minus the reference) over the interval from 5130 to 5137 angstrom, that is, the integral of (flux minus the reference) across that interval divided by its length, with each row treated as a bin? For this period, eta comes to -0.8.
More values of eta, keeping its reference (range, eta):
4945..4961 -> 0.3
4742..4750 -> 1.0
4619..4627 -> 0.9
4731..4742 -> 0.2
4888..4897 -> -0.1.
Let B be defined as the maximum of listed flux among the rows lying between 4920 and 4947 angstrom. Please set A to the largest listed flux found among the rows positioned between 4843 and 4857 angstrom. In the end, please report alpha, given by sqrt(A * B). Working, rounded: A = 12.7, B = 12.8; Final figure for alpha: 12.7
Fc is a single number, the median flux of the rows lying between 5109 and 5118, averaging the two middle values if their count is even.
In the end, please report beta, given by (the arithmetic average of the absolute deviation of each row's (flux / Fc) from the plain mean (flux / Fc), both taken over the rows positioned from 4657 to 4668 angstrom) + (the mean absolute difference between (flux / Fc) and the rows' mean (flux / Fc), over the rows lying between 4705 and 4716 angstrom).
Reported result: 0.056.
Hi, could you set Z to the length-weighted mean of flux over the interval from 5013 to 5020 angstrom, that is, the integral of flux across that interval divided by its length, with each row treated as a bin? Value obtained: 10.8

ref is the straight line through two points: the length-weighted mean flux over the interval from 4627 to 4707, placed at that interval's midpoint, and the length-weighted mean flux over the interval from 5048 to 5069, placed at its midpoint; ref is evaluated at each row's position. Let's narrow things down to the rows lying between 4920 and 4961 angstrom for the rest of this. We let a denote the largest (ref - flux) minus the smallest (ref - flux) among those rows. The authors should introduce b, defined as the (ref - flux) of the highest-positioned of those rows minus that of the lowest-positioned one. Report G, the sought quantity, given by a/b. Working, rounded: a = 4.3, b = -0.99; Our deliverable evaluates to -4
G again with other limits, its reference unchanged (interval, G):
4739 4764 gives 4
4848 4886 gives 4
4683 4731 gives 5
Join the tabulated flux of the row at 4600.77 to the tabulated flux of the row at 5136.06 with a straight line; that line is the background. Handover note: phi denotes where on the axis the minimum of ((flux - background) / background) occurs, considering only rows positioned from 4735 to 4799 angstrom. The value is 4764.64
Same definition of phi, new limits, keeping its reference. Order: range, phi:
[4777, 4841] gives 4791.05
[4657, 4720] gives 4703.60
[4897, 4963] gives 4920.74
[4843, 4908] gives 4862.17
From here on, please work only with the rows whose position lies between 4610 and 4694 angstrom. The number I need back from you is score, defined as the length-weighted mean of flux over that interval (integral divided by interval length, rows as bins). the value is 11.84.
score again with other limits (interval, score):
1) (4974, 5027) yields 11.34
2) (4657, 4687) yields 11.69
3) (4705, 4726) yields 11.78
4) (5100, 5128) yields 10.87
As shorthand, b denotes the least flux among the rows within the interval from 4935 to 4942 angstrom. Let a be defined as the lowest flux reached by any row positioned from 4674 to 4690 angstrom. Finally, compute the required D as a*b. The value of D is 121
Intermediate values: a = 11.2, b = 10.8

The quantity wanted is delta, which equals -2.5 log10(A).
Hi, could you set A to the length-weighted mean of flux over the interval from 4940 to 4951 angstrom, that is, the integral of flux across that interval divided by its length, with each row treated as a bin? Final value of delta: -2.73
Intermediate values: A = 12.3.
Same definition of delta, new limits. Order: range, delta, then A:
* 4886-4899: -2.65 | 11.5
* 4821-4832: -2.68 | 11.8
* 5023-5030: -2.61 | 11.0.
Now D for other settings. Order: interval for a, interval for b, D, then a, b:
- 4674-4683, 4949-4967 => 107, 11.2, 9.51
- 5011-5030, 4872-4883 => 104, 10.2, 10.2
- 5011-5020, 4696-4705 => 104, 10.2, 10.2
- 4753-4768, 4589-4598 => 128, 10.9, 11.7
